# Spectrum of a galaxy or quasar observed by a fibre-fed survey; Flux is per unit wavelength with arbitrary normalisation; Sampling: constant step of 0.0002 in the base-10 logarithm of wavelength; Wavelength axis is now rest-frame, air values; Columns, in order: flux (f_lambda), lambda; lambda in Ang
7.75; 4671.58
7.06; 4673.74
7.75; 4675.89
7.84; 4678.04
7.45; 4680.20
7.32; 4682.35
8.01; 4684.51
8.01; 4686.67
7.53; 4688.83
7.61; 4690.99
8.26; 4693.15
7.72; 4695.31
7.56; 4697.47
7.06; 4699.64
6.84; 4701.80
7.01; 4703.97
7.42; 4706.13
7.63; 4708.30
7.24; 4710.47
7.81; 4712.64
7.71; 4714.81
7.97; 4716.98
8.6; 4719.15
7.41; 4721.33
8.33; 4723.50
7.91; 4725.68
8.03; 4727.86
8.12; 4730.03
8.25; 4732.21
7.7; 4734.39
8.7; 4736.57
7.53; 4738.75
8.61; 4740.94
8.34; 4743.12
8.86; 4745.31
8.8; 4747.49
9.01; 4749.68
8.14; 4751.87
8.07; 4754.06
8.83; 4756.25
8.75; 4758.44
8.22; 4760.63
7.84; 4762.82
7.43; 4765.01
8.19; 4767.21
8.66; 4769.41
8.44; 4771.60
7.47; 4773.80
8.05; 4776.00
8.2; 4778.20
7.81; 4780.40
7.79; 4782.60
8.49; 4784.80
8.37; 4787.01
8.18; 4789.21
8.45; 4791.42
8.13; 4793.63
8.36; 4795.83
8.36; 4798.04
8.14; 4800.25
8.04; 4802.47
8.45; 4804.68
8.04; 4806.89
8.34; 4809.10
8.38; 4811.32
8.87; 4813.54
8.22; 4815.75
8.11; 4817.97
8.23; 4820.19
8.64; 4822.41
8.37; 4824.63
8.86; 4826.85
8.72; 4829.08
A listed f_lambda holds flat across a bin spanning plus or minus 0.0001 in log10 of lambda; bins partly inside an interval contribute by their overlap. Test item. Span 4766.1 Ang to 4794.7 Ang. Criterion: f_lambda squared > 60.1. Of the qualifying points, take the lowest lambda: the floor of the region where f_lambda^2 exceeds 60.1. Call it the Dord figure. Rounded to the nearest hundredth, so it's 4767.21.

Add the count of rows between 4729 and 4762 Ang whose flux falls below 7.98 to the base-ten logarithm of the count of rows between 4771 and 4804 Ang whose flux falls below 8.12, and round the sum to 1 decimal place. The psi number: 2.7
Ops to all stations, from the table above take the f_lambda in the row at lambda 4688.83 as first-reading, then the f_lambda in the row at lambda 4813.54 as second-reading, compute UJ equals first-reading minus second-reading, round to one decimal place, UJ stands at -1.3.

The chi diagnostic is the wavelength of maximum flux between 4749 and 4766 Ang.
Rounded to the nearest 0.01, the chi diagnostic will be 4749.68 Ang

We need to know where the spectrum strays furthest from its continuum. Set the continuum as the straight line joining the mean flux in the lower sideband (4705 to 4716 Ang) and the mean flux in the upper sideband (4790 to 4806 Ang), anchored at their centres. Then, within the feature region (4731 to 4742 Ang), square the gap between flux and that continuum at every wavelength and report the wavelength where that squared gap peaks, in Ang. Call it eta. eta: 4736.57 Ang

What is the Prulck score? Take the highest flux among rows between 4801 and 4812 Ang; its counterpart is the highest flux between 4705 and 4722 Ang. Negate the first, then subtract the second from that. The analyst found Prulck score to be -17.05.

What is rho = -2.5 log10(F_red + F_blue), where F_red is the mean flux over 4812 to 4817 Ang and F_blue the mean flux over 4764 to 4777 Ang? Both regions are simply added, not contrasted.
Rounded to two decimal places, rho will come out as -3.05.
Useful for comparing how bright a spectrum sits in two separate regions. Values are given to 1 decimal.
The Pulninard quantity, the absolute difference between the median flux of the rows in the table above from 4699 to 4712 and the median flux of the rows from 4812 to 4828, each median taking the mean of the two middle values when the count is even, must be 1.2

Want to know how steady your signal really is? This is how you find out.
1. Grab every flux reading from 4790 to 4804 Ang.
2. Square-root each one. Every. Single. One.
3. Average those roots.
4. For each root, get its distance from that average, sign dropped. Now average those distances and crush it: 0.025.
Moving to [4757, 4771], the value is 0.064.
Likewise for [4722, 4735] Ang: 0.031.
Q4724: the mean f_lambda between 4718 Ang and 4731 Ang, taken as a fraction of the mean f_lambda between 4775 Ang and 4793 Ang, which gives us 0.99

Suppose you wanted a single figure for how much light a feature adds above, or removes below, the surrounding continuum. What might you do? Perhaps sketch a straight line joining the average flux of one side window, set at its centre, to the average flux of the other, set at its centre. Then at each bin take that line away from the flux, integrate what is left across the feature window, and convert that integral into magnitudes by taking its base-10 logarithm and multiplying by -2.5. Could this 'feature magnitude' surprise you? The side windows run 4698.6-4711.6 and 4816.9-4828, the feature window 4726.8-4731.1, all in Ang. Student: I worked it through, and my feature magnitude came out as -1.1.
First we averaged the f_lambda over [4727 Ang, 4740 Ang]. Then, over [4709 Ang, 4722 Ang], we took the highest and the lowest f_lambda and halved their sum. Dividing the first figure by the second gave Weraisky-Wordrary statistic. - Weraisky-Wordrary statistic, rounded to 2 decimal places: 1.02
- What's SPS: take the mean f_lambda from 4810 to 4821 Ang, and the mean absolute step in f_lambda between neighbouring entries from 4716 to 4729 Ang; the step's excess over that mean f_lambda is -7.71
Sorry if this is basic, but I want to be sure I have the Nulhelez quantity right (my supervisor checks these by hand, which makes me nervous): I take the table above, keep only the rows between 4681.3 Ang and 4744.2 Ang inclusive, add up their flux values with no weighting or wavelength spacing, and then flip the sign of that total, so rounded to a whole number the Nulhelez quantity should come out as -226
